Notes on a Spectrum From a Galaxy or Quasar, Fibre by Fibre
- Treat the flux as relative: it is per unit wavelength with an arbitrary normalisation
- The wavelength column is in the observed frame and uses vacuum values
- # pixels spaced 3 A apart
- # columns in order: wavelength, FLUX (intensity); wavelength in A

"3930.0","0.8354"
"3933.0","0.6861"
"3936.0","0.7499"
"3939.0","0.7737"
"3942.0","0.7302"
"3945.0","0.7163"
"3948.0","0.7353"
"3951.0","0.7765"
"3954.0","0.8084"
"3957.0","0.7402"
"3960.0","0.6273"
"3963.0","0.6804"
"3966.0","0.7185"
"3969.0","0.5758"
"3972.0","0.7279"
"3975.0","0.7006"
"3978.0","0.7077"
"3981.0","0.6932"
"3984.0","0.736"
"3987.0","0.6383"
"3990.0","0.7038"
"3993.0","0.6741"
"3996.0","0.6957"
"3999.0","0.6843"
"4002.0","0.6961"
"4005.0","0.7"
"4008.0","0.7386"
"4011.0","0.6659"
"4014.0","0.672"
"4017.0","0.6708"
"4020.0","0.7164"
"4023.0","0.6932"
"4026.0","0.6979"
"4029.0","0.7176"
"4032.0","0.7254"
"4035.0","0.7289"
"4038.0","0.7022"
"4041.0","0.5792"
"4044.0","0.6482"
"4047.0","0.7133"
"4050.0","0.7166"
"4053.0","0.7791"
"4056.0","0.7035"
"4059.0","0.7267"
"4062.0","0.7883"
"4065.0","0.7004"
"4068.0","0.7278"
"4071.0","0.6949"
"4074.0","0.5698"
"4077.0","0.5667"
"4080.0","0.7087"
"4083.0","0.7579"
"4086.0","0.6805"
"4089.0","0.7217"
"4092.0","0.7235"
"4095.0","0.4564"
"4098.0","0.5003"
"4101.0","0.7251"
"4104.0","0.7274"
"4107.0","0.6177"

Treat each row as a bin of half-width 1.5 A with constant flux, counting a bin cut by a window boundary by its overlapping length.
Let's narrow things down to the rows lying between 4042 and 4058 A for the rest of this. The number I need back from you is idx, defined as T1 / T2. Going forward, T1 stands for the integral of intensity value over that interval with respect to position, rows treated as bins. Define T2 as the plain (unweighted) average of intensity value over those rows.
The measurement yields 15.9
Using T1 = 11.3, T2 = 0.712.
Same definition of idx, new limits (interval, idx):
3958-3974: 16.1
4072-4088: 16.1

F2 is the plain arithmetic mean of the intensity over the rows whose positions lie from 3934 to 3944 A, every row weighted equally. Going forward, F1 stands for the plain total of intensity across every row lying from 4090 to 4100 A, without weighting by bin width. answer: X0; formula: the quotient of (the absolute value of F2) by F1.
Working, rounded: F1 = 1.7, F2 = 0.751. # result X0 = 0.45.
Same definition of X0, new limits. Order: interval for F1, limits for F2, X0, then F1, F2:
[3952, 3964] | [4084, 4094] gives 0.25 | 2.9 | 0.709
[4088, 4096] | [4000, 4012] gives 0.37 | 1.9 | 0.700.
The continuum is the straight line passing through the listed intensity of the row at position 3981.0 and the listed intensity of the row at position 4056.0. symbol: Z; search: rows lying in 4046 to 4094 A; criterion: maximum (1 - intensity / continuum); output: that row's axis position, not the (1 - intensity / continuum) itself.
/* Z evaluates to 4077.0 A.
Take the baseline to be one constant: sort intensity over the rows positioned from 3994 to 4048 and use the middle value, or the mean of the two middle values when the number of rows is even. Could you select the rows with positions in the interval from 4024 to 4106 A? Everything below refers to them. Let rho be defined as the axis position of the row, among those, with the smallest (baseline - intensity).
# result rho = 4062.0 A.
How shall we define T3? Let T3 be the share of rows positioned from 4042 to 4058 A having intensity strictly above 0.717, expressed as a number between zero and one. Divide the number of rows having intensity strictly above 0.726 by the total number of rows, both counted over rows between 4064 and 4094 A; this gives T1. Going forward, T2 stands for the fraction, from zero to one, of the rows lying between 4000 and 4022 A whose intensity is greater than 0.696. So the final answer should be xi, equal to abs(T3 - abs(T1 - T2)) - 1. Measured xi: -0.83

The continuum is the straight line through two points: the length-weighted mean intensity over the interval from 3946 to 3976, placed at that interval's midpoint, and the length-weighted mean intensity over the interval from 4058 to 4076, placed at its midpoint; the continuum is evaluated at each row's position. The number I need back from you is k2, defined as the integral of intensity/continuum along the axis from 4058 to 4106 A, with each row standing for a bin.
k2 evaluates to 46.4 A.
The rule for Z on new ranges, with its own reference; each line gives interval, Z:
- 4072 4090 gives 4077.0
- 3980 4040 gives 3987.0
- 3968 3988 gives 3969.0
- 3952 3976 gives 3969.0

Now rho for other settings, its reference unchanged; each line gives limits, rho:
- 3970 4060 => 4053.0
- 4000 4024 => 4008.0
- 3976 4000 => 3984.0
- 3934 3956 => 3954.0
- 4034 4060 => 4053.0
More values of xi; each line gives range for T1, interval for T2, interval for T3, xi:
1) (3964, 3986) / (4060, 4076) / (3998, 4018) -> -0.83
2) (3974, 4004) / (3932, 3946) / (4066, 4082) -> -0.50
